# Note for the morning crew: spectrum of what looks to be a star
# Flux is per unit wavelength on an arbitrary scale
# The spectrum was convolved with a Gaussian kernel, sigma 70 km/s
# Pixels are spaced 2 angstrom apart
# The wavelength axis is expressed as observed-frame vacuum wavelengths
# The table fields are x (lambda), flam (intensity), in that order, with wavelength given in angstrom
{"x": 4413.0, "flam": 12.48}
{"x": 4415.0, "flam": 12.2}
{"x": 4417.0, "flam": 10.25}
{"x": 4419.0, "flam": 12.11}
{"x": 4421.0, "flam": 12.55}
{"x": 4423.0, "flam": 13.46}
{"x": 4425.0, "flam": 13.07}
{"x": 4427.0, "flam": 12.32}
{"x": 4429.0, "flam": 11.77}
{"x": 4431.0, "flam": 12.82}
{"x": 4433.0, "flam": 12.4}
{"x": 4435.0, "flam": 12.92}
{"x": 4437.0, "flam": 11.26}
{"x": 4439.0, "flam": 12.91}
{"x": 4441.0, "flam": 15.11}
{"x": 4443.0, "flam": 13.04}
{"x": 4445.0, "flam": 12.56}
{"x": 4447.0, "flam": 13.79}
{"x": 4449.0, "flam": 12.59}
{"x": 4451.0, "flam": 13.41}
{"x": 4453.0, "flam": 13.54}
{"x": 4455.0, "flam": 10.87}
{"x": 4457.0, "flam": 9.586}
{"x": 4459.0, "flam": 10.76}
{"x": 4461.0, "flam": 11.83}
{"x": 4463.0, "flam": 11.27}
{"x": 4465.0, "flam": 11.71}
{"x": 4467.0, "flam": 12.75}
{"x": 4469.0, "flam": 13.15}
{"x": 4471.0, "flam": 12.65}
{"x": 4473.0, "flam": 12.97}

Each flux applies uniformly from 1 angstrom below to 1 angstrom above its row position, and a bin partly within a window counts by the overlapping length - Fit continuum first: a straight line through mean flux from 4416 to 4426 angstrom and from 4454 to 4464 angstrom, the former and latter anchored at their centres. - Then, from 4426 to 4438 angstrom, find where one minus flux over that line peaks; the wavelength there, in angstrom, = 4437.0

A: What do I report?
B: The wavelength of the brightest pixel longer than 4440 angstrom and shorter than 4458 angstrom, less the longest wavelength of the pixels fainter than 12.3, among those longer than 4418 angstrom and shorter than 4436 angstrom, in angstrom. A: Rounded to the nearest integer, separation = 12 angstrom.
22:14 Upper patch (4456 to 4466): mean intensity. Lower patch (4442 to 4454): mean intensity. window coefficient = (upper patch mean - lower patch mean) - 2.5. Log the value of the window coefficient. -4.6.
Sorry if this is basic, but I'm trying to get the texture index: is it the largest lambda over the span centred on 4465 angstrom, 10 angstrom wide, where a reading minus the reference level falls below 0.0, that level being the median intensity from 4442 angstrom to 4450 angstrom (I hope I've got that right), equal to 4467.0 angstrom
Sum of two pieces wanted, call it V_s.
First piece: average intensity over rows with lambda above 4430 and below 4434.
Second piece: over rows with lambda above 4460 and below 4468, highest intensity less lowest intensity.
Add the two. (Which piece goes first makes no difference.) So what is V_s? 14.1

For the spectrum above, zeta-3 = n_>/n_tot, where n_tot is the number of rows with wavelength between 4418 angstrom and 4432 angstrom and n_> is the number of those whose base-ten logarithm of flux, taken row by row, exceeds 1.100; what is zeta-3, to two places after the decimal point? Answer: 0.43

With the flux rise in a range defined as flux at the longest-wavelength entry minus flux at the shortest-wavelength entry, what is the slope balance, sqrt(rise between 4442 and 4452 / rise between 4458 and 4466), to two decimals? 0.62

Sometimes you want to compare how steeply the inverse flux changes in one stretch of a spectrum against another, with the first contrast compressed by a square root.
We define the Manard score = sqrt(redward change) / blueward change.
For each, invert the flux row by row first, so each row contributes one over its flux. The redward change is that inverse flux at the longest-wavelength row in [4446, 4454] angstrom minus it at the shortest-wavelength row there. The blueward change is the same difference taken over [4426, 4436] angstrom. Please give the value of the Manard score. -9.7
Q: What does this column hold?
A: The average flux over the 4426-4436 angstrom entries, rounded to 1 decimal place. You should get 12.4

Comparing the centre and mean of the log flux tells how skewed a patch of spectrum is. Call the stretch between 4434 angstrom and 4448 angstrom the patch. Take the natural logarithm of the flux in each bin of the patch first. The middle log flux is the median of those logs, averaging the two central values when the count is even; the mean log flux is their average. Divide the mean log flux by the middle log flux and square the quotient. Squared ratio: 1.007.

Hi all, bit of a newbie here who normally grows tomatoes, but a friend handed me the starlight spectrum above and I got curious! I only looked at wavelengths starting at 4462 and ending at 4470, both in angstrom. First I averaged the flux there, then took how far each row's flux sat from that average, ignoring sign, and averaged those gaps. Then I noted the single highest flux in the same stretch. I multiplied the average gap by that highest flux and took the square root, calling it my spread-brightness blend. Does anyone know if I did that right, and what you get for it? 3.1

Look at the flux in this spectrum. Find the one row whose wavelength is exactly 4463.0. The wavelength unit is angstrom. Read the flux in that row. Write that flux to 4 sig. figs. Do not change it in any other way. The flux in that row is 11.27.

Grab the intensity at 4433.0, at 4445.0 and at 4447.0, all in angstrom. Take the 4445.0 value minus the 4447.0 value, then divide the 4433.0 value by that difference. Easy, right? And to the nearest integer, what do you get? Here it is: -10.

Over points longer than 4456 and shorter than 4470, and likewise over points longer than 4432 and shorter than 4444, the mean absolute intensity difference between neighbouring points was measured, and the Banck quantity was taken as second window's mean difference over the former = 2.1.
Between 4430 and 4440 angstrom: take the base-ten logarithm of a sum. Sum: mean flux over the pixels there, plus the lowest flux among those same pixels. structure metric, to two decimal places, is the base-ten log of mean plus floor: 1.38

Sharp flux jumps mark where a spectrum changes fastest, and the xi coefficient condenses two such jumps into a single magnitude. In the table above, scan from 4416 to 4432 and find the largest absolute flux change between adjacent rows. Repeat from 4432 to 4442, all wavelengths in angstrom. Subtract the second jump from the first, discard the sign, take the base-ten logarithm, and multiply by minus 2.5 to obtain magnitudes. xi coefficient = 1.2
